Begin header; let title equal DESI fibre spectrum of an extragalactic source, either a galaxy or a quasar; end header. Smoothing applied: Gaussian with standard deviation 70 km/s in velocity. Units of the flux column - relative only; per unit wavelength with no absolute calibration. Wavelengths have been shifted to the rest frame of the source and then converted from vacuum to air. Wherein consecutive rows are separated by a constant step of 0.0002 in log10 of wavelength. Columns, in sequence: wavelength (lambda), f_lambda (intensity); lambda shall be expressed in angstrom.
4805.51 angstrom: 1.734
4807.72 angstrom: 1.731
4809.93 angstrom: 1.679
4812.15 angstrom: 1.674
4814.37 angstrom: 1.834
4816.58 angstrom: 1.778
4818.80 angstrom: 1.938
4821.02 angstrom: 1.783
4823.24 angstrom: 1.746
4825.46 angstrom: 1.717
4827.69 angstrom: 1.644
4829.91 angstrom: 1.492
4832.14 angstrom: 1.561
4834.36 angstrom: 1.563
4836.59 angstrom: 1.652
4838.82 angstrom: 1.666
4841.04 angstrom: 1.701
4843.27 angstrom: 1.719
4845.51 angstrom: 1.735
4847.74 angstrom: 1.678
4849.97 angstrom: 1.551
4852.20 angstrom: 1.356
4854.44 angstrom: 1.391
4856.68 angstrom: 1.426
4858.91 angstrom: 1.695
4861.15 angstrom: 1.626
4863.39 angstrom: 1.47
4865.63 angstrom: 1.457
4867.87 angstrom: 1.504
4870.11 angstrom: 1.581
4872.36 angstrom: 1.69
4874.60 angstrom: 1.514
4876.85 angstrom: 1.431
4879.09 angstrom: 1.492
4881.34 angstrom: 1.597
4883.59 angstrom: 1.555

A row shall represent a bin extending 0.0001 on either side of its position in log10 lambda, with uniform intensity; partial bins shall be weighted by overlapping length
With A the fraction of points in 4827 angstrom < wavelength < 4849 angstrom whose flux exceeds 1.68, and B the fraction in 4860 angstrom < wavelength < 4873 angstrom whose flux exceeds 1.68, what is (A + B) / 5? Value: 0.09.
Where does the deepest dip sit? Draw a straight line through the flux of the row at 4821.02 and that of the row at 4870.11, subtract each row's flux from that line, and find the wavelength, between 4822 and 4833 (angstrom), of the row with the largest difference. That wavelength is 4829.91 angstrom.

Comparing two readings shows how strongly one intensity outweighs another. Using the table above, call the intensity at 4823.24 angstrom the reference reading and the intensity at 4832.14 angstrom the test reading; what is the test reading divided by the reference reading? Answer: 0.89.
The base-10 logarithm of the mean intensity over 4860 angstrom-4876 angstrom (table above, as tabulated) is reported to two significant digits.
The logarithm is 0.19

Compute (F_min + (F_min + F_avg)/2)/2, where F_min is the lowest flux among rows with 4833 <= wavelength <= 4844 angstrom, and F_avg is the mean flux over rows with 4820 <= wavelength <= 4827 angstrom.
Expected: 1.61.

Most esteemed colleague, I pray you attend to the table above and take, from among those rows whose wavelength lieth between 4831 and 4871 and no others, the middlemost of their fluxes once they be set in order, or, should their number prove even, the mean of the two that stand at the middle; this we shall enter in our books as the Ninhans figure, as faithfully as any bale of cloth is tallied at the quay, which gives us 1.57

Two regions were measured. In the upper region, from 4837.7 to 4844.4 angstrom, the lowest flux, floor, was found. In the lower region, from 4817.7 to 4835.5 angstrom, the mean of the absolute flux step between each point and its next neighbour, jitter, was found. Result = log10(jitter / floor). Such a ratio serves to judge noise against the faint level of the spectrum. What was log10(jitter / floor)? -1.4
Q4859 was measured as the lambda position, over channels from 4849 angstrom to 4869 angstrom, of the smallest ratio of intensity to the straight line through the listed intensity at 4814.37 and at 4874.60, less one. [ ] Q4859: 4852.20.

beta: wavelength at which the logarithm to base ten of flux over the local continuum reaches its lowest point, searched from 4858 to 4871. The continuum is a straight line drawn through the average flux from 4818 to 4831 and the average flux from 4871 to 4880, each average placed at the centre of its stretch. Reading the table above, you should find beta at 4865.63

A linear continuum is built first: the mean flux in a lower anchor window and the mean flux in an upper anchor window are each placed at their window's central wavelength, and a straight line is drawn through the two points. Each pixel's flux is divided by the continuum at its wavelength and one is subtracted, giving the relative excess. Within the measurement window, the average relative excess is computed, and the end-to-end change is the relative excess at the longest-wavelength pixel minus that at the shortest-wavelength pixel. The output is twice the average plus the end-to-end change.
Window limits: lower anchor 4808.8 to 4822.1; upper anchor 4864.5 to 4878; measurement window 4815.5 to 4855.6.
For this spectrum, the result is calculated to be -0.19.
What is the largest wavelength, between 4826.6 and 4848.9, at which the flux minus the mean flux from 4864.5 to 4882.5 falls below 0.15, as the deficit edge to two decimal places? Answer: 4847.74 angstrom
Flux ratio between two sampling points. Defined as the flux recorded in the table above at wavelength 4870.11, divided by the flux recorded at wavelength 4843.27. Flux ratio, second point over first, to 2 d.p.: 0.92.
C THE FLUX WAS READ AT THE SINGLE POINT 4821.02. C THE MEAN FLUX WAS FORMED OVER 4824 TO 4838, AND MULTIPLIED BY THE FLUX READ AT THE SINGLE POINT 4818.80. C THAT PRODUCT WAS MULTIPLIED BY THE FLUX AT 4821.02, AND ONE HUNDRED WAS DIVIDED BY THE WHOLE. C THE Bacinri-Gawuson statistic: 18.0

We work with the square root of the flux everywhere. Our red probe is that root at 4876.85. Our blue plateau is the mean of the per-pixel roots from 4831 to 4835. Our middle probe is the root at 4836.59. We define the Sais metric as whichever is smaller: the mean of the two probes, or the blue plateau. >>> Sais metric 1.24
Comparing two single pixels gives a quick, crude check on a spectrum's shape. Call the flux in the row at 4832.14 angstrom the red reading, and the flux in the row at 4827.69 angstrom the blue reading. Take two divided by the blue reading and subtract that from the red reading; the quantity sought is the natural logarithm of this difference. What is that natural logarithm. -1.1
